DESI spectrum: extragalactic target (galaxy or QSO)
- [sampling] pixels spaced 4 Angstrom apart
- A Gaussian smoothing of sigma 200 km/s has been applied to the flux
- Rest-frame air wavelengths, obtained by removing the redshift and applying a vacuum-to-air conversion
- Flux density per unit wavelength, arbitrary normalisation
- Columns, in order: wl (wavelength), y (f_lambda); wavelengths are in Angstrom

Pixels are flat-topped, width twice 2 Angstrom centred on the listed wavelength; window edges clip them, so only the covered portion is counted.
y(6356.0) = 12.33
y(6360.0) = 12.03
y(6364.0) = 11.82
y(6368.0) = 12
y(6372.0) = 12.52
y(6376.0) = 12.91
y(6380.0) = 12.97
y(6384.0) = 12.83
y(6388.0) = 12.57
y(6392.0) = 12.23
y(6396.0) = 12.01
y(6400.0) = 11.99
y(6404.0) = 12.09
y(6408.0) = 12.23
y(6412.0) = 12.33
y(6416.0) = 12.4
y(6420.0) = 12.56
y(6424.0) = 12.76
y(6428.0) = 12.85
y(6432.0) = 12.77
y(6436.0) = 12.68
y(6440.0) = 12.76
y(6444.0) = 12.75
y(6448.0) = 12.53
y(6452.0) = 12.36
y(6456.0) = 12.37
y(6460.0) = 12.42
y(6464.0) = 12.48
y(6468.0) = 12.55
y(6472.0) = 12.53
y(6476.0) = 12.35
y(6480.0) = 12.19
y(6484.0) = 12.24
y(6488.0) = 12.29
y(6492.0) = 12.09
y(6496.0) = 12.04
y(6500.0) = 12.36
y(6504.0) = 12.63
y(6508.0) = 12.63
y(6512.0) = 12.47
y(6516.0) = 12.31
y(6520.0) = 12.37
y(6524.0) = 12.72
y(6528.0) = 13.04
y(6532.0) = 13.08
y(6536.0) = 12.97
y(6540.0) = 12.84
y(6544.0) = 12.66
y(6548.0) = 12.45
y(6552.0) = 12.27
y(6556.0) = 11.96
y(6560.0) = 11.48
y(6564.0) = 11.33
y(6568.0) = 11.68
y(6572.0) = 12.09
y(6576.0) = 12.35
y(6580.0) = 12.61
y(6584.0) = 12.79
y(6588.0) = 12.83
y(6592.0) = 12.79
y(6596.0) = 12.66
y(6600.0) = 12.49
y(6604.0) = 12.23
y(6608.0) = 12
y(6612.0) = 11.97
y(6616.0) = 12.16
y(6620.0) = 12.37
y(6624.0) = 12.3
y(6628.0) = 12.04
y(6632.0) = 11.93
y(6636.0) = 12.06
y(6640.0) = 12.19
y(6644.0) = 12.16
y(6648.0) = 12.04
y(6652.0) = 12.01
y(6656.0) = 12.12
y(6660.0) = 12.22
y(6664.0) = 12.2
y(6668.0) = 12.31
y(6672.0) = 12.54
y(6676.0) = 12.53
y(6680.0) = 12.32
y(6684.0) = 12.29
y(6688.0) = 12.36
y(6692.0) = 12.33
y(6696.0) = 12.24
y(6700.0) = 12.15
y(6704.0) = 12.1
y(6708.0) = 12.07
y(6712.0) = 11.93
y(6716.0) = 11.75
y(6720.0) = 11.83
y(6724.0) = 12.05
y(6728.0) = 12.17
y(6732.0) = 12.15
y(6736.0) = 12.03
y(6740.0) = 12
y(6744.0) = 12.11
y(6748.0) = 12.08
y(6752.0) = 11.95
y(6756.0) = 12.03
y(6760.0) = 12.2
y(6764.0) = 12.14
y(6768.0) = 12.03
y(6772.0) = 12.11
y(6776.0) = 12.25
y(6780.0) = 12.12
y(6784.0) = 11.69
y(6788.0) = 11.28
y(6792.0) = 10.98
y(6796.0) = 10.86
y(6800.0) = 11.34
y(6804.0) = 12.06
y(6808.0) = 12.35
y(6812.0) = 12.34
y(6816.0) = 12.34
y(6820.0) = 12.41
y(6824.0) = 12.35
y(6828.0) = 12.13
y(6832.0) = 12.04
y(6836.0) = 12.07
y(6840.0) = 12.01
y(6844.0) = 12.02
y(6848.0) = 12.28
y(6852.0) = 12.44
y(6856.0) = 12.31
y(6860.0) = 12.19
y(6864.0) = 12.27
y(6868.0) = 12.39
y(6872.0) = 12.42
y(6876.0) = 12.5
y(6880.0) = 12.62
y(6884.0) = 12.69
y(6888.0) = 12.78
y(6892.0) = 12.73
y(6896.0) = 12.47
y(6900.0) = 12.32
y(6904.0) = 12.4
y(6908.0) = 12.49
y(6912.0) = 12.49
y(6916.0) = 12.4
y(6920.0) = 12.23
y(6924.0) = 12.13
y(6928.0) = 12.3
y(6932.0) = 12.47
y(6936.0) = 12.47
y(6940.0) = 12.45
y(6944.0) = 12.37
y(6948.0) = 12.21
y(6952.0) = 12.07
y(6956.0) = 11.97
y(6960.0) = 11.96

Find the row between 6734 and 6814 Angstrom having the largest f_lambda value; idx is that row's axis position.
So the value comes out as 6808.0 Angstrom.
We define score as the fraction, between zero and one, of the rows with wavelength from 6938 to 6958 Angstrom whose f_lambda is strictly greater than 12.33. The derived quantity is 0.40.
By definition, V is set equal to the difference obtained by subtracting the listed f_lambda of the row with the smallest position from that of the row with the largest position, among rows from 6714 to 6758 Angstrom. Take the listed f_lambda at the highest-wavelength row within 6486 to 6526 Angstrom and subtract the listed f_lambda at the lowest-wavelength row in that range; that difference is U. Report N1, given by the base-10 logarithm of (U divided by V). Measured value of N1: 0.19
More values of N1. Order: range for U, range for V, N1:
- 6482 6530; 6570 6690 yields 0.47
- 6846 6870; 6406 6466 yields -0.36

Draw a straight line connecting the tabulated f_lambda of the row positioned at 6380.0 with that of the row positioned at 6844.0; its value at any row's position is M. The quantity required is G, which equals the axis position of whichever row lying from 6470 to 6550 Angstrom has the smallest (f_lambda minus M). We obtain 6496.0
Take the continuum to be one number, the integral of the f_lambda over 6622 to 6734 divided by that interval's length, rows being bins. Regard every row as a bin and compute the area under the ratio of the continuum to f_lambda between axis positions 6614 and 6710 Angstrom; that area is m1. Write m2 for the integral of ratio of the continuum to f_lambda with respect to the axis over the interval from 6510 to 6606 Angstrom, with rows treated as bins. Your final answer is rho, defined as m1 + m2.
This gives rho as 190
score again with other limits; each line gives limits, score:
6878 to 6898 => 1.00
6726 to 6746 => 0.00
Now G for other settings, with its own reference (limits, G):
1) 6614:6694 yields 6632.0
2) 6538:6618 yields 6564.0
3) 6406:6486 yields 6408.0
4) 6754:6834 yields 6796.0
